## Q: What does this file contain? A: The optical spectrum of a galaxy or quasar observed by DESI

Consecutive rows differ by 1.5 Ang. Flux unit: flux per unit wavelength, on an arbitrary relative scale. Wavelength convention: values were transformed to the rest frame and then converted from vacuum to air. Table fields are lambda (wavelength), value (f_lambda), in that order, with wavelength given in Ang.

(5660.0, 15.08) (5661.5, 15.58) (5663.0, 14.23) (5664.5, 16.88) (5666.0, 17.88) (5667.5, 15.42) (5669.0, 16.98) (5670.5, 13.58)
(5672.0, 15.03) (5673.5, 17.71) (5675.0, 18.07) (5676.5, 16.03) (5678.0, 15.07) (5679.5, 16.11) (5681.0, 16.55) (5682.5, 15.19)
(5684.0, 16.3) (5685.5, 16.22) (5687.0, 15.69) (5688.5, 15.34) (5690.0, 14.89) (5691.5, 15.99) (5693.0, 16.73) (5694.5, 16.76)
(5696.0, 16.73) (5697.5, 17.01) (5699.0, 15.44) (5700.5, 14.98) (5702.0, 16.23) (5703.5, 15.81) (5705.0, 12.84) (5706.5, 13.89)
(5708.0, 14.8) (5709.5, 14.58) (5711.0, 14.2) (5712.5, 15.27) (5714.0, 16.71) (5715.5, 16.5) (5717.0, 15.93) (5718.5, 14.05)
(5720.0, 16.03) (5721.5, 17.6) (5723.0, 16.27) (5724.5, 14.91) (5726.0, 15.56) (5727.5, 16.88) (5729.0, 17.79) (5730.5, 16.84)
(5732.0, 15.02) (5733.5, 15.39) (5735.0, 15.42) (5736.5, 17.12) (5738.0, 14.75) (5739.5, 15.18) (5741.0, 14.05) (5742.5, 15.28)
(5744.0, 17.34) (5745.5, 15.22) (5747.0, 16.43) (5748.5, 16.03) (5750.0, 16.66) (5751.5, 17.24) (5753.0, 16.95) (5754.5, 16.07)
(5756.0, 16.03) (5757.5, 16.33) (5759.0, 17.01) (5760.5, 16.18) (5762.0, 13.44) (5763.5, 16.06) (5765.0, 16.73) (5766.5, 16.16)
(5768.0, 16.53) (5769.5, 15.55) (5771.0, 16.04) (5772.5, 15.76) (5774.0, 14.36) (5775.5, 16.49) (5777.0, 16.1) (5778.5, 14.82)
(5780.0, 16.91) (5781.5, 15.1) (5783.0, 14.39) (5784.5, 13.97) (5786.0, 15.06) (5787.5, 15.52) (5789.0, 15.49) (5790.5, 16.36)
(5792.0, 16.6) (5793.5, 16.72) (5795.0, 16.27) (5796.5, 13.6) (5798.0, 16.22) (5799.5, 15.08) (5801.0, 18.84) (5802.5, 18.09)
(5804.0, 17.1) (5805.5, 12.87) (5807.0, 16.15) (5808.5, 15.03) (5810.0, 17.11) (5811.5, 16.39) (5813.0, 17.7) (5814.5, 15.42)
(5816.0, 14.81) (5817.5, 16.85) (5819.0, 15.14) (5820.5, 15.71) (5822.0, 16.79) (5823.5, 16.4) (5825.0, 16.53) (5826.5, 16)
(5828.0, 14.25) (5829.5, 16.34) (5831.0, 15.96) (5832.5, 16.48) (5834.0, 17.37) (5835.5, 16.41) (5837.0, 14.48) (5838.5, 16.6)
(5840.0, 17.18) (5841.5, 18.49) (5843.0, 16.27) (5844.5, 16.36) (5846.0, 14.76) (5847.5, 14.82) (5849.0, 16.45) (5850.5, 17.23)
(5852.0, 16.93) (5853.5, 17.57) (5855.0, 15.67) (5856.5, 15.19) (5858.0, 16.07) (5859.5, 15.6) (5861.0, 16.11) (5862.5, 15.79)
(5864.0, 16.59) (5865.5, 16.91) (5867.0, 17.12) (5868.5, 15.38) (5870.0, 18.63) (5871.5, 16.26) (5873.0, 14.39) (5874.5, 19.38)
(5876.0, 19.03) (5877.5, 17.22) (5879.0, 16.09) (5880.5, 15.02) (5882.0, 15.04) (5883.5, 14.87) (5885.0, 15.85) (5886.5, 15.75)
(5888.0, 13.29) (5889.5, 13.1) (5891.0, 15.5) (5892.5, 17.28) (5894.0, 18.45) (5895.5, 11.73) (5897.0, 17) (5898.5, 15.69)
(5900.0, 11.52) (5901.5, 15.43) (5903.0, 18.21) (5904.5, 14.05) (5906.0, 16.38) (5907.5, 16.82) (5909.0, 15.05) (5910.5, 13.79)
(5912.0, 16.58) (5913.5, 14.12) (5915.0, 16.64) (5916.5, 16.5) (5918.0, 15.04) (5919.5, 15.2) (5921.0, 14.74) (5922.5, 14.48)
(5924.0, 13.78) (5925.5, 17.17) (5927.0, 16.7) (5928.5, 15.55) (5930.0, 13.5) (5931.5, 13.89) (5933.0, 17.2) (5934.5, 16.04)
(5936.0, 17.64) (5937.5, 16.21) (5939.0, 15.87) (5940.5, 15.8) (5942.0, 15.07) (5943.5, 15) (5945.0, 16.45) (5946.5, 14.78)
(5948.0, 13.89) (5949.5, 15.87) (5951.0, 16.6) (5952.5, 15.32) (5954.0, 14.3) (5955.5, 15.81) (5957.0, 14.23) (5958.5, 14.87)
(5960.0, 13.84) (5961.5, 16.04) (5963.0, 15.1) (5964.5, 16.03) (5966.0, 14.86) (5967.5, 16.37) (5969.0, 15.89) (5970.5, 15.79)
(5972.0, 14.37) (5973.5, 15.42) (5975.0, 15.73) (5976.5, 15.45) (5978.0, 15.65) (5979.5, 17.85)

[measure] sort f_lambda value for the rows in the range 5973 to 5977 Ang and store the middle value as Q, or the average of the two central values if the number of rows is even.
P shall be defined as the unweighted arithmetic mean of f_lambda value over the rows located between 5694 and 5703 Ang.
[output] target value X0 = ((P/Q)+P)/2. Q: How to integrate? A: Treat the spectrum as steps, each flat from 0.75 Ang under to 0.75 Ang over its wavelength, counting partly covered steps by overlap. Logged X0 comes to 8.62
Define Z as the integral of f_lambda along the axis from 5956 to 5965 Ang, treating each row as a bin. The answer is 135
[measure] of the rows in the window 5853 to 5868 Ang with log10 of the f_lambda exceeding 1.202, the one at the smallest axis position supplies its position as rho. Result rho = 5853.5 Ang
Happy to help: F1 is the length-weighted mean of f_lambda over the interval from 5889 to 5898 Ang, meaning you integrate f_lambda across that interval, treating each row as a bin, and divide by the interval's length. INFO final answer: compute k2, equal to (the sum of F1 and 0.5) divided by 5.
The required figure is 3.22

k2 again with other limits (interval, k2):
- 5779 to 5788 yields 3.13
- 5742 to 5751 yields 3.34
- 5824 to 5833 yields 3.28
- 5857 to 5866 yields 3.33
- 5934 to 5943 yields 3.32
